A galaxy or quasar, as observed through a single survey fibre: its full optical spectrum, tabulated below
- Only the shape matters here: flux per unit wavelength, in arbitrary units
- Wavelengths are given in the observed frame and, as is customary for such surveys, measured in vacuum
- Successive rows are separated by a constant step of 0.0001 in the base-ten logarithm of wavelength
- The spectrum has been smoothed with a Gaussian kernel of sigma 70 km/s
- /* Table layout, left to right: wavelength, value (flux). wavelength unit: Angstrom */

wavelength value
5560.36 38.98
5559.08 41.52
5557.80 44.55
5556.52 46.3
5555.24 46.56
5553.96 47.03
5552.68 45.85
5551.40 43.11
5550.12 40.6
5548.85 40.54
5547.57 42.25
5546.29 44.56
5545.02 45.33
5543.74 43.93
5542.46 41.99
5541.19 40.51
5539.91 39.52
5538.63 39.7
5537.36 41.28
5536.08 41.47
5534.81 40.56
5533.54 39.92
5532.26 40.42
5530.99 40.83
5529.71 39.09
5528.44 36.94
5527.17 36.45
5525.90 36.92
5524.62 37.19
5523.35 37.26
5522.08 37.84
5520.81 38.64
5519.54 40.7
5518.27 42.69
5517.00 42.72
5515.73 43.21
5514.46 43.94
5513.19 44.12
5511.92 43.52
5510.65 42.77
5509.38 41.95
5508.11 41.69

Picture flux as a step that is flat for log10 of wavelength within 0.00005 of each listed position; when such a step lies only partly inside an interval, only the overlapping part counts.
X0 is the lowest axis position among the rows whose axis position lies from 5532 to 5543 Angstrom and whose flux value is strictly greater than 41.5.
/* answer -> 5542.46 Angstrom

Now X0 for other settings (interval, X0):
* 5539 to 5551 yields 5542.46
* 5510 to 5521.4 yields 5510.65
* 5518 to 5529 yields 5518.27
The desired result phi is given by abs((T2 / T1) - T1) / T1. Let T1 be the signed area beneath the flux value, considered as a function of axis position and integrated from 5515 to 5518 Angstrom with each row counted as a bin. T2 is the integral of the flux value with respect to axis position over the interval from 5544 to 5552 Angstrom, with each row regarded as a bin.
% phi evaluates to 0.979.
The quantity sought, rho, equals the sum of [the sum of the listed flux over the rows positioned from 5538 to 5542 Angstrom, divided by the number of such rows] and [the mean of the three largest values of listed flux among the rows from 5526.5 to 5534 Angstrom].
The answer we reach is 80.3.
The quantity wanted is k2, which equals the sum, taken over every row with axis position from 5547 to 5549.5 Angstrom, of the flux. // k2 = 83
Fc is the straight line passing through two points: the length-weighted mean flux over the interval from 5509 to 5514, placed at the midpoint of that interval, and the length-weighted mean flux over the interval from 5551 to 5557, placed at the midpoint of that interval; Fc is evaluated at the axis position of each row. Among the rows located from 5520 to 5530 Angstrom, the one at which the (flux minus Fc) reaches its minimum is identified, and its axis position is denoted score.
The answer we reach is 5527.17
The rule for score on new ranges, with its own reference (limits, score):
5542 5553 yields 5550.12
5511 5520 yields 5519.54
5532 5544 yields 5539.91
